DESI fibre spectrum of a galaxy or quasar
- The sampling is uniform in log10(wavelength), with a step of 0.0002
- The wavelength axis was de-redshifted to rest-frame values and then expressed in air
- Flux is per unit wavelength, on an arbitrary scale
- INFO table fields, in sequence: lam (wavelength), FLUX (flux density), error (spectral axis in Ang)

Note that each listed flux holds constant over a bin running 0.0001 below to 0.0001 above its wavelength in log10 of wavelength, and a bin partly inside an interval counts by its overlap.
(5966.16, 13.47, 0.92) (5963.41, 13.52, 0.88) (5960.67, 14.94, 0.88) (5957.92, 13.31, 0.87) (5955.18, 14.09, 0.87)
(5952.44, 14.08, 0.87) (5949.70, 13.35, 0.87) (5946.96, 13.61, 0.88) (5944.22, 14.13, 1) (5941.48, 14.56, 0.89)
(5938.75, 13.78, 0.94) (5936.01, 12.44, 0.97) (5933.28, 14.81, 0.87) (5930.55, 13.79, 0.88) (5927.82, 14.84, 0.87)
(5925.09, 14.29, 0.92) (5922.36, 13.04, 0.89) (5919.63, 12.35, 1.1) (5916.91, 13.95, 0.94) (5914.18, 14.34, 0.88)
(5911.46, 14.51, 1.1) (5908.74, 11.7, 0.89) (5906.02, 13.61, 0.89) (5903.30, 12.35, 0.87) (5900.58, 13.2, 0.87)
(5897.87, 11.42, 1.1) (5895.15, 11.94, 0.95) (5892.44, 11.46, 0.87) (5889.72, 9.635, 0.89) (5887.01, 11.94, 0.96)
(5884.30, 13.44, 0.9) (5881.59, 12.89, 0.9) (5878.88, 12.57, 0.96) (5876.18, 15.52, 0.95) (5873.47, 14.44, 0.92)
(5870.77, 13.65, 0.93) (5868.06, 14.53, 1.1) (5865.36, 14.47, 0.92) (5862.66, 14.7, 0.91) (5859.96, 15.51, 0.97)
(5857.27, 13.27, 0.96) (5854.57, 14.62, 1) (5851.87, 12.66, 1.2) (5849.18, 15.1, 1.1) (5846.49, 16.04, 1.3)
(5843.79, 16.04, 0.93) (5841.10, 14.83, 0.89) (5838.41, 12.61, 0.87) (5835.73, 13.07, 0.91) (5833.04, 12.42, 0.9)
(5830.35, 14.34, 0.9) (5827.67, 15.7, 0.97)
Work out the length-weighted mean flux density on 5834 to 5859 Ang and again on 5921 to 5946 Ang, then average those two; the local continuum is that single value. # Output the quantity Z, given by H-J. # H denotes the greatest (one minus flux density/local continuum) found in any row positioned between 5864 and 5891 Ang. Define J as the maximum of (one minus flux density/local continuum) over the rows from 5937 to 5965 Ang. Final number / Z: 0.26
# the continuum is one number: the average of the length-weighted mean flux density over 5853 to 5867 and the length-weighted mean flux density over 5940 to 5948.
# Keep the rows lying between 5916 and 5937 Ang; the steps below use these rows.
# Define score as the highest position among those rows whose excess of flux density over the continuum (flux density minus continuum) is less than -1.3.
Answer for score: 5936.01 Ang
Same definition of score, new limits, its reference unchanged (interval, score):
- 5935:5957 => 5936.01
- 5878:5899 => 5897.87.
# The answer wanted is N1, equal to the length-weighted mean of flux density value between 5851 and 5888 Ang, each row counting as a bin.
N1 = 13.9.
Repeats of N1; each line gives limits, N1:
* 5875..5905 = 12.4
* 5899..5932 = 13.5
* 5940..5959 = 13.9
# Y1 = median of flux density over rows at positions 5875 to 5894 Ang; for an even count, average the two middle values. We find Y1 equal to 12.6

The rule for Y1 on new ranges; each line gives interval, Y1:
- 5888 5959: 13.6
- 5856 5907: 13.3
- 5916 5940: 13.8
